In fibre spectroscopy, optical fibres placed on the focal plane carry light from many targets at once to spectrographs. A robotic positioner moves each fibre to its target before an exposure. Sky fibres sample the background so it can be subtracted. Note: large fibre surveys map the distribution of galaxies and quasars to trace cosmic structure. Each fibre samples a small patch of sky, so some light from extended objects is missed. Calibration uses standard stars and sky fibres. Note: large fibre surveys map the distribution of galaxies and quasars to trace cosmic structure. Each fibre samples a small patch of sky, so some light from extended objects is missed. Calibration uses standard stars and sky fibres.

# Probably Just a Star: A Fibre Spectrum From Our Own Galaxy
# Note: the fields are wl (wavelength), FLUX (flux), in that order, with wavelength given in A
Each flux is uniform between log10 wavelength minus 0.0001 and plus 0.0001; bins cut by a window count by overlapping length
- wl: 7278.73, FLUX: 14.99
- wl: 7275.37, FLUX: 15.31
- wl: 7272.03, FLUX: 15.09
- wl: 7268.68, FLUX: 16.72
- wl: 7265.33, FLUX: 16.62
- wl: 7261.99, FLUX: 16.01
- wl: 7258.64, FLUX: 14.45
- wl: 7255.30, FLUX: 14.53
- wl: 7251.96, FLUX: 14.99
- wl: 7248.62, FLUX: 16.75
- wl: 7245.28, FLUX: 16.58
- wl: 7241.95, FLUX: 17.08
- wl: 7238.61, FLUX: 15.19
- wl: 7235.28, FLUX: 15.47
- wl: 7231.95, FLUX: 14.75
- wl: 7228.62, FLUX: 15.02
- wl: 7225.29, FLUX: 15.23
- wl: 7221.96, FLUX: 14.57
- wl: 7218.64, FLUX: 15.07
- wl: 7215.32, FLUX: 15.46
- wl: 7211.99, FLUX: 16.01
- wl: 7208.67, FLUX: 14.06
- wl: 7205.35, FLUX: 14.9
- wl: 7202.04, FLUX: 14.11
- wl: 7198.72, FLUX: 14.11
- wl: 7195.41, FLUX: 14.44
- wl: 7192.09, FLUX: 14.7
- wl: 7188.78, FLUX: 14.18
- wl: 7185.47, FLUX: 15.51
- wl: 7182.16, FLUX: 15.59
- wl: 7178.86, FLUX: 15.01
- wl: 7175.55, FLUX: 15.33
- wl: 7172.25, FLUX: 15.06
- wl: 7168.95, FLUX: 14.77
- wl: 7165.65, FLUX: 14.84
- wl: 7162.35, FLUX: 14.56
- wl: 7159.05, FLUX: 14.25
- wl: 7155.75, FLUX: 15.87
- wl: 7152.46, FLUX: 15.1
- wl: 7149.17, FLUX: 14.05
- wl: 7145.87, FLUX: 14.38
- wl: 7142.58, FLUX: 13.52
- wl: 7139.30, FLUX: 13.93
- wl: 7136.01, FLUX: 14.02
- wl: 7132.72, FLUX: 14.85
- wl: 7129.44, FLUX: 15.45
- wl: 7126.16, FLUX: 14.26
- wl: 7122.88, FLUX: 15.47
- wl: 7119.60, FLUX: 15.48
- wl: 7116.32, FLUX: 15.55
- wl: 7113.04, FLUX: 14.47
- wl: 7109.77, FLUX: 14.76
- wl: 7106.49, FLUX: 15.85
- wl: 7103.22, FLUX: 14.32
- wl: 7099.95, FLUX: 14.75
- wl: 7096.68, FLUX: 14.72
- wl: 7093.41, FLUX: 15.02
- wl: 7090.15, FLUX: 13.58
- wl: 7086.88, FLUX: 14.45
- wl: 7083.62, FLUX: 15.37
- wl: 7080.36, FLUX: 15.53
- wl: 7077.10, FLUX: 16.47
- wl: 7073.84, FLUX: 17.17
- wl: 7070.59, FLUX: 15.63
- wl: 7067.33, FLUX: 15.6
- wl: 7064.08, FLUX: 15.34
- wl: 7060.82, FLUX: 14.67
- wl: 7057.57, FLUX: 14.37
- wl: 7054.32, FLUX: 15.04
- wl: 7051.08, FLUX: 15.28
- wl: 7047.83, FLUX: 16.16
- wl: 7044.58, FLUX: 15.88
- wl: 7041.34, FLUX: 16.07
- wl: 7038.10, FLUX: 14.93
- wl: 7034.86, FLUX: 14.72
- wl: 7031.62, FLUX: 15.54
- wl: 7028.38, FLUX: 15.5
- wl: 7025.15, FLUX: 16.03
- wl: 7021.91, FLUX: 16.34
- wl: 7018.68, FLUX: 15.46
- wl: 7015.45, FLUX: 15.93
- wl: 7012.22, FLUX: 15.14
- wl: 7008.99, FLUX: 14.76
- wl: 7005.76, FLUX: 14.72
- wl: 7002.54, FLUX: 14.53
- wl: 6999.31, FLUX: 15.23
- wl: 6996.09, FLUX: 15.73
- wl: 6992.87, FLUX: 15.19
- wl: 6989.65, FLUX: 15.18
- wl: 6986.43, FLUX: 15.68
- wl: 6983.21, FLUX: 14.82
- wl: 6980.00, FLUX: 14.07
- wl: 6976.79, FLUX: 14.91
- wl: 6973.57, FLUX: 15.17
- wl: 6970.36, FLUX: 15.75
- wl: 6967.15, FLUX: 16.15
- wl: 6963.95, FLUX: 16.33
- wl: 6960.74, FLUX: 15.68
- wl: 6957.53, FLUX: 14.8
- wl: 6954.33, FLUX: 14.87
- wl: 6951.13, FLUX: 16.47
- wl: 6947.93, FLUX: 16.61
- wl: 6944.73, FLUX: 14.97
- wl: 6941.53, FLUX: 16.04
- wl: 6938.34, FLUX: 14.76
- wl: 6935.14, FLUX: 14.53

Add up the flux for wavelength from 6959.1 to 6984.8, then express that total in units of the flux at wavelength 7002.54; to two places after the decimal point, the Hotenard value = 8.46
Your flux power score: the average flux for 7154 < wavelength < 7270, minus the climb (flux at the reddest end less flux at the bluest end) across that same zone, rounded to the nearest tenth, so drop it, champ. 14.3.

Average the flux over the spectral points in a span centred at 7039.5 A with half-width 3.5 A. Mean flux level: 15.5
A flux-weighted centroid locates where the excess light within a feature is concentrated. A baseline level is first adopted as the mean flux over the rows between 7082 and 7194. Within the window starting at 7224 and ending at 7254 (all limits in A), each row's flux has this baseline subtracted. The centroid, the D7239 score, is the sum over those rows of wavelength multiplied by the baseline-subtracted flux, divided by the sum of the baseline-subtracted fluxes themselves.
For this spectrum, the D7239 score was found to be 7242.6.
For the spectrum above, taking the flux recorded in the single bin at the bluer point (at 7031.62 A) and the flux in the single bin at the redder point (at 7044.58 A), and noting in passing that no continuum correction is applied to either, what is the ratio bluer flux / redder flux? 0.98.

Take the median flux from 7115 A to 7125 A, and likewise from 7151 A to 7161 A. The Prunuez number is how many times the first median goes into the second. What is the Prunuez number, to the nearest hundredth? 0.98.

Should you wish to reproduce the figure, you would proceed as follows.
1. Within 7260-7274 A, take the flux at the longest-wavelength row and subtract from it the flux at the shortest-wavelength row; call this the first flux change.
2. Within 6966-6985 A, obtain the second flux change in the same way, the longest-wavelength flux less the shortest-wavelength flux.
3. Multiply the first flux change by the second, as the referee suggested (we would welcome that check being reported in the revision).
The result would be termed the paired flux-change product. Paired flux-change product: 1.2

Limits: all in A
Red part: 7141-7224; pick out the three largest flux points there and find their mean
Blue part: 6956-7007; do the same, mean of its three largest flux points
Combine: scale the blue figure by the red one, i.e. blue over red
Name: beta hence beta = 1.02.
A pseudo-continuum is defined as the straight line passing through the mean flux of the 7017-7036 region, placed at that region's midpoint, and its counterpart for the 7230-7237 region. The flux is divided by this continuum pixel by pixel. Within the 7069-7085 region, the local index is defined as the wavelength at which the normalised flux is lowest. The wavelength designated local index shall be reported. 7083.62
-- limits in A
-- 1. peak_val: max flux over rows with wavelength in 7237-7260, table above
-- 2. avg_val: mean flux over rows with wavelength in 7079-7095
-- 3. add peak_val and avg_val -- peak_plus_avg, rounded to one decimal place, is 31.9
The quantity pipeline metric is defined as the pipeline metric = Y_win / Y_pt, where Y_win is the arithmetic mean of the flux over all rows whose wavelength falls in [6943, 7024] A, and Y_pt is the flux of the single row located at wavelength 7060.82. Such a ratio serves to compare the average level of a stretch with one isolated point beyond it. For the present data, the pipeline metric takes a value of 1.05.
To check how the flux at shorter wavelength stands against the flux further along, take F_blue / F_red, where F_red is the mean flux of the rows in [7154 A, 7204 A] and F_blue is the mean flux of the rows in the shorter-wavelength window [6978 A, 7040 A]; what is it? 1.03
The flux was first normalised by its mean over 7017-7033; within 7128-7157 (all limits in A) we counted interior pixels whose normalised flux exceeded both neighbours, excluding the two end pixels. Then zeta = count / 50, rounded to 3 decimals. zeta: 0.020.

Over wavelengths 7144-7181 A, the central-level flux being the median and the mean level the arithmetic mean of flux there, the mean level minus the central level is 0.00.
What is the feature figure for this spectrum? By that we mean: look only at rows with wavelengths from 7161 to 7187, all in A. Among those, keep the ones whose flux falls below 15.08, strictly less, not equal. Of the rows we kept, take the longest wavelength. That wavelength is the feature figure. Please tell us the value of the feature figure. 7178.86 A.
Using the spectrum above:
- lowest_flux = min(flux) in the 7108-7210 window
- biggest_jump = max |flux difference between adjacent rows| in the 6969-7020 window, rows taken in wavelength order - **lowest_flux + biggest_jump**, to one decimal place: 14.4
